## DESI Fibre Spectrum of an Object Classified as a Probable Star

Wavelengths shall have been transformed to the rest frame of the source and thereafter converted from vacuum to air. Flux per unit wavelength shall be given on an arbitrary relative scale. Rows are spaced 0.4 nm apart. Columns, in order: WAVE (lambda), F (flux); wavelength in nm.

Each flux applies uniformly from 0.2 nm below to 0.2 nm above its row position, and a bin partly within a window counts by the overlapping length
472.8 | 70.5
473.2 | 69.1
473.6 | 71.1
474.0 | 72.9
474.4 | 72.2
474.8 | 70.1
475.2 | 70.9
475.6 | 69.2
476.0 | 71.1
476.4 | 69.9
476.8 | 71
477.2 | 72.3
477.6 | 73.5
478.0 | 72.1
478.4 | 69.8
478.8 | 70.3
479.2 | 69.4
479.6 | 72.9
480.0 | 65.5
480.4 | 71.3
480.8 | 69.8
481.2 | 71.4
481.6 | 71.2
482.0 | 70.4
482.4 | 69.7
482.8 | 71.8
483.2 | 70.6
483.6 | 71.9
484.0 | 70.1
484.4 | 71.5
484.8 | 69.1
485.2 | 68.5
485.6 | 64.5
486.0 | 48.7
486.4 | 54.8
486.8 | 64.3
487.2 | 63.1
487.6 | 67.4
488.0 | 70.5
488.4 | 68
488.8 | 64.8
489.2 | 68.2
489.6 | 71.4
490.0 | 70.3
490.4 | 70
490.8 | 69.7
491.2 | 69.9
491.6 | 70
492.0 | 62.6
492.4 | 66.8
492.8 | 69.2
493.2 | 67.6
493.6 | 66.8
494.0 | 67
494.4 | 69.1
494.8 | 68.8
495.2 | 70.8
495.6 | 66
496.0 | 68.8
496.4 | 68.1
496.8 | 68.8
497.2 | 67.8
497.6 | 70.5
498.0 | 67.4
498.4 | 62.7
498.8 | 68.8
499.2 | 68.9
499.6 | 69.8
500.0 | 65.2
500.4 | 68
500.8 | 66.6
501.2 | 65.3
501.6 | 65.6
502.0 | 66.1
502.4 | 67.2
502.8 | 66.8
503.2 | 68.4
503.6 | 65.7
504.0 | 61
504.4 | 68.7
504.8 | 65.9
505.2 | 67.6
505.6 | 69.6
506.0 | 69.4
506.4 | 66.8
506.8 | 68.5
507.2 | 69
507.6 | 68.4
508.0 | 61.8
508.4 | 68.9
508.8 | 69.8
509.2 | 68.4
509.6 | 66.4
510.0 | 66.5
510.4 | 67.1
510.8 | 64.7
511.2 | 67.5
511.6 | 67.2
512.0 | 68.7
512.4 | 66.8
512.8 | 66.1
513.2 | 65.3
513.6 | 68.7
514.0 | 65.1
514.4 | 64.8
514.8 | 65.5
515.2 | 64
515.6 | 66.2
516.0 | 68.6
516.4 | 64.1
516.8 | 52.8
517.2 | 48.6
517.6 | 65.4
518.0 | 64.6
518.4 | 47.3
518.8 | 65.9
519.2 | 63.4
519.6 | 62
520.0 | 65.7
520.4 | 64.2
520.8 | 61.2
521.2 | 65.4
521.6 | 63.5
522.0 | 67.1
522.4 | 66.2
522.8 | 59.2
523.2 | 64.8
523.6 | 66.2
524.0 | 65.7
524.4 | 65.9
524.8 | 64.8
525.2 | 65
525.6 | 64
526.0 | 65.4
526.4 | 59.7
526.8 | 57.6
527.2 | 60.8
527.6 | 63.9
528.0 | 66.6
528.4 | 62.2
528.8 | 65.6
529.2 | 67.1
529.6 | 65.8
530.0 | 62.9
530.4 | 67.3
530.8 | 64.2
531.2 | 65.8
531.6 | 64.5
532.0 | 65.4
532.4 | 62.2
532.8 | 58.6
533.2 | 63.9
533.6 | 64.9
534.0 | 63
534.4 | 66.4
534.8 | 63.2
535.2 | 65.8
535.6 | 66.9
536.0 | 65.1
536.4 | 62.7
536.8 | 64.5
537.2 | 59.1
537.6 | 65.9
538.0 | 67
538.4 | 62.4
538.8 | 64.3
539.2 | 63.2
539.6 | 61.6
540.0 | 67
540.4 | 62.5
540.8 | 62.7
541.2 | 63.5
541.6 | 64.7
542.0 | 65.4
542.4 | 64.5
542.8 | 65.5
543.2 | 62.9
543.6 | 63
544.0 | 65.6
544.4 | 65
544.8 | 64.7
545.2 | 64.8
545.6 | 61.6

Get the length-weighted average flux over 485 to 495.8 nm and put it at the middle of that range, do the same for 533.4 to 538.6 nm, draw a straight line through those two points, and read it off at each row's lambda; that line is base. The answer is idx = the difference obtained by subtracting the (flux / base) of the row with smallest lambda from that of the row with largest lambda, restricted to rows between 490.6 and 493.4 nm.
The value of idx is -0.030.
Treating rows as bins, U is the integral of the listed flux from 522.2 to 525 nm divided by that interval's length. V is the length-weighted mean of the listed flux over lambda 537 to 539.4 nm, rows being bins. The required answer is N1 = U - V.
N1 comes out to 1.0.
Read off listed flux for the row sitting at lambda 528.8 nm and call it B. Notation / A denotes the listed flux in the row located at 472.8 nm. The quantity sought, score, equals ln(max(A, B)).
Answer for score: 4.26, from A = 70.5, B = 65.6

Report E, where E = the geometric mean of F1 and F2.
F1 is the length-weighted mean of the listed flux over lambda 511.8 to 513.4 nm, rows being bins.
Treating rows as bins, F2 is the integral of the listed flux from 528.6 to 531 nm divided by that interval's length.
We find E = 66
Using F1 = 67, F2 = 65.5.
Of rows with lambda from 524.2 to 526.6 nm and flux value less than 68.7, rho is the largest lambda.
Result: 526.4 nm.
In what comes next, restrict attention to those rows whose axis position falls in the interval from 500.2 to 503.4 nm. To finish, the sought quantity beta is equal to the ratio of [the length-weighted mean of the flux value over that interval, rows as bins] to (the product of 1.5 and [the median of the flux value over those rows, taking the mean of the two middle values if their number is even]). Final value 0.667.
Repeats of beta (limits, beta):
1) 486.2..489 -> 0.666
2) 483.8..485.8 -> 0.663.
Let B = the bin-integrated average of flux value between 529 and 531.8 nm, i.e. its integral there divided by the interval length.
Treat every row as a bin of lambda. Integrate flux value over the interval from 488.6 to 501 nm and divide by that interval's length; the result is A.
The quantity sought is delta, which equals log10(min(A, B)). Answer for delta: 1.82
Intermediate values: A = 68.1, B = 65.4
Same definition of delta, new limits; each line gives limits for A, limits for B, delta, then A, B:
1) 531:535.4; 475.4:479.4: 1.81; 64.0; 70.9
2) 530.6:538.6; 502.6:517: 1.81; 64.1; 66.4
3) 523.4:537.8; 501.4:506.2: 1.81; 64.1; 66.8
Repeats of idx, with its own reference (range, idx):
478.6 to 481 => -0.006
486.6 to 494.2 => 0.046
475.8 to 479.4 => -0.023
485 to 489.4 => -0.001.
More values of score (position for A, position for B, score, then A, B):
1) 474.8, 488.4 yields 4.25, 70.1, 68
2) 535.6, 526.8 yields 4.20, 66.9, 57.6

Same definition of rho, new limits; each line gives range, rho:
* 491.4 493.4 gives 493.2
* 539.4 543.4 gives 543.2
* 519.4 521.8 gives 521.6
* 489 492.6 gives 492.4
